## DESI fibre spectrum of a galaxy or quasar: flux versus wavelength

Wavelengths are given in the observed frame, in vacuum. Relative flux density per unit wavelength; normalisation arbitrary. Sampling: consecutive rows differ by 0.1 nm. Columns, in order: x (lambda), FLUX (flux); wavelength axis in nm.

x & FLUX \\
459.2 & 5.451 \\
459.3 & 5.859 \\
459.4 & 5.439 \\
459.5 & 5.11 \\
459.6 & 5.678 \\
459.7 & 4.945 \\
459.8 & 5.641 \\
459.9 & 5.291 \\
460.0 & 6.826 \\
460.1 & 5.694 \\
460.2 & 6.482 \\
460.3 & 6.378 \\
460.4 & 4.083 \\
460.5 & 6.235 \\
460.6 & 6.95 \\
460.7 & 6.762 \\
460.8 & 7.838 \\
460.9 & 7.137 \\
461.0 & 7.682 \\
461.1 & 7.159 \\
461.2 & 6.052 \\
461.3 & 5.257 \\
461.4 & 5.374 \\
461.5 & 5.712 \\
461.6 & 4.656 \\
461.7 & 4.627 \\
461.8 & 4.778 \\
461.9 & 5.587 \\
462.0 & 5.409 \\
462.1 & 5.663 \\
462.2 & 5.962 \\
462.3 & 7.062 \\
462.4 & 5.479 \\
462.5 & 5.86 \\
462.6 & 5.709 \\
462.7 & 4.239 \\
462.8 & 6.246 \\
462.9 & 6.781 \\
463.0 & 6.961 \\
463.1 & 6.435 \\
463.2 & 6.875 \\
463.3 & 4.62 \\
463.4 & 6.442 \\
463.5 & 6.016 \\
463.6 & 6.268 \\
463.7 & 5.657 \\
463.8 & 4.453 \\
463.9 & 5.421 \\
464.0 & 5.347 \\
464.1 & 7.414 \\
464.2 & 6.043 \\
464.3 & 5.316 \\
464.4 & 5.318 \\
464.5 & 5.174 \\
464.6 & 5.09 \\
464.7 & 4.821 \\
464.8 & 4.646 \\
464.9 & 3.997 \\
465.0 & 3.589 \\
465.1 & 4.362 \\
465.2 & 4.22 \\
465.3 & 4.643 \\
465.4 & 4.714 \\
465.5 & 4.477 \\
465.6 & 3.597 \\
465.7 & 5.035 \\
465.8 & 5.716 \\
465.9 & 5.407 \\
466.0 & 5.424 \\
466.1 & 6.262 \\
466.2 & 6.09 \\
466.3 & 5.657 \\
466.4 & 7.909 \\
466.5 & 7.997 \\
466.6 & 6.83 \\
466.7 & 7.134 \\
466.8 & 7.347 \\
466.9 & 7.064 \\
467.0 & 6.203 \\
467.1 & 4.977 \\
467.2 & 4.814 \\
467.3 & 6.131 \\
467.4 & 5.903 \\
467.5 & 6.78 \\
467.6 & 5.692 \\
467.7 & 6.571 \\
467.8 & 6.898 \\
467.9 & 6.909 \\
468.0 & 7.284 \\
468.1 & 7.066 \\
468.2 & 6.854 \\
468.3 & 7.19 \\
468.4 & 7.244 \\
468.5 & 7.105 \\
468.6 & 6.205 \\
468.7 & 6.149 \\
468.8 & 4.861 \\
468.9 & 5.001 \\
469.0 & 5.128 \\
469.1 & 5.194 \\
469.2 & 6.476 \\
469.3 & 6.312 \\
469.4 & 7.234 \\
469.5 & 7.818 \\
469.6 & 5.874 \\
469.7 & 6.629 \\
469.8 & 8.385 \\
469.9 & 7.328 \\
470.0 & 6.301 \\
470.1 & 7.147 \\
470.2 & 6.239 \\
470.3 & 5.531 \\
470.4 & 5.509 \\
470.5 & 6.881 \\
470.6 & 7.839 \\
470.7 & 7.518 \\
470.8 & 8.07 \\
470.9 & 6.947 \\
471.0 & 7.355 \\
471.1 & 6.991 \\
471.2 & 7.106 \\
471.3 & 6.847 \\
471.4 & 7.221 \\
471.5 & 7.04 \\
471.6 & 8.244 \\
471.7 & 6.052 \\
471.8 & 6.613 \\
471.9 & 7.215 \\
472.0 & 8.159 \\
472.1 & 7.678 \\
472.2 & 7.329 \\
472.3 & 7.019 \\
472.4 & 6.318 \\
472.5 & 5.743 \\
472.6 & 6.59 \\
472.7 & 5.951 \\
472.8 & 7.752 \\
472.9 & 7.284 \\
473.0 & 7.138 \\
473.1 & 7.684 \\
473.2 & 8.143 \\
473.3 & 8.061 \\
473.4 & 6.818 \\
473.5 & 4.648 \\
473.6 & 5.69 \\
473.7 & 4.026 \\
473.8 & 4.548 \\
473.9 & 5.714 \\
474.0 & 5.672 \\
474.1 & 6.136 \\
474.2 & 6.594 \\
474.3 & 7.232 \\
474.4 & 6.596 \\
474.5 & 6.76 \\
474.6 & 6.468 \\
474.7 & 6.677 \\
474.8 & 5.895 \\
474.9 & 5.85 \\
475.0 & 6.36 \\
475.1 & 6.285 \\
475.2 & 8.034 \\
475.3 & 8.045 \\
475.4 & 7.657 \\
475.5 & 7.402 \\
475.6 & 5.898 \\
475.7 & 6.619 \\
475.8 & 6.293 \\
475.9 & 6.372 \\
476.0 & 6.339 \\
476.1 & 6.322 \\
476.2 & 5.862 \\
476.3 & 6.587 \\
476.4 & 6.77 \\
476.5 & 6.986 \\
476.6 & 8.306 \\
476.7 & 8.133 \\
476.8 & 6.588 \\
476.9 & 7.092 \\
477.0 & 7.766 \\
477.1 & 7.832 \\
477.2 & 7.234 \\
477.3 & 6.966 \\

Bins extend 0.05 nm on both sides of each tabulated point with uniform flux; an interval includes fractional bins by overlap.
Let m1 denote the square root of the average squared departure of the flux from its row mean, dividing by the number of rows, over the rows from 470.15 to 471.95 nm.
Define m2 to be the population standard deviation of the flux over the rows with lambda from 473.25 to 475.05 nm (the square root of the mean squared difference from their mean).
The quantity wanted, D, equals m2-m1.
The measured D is 0.22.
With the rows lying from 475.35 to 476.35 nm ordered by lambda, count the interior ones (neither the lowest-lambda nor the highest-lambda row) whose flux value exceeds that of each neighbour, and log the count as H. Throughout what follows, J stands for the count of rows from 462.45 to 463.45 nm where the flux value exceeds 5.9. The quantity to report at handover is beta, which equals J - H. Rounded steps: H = 2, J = 6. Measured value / 4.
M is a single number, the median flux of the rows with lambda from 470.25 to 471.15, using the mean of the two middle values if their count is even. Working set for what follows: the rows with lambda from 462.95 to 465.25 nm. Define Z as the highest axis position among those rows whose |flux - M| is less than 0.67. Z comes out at 464.1 nm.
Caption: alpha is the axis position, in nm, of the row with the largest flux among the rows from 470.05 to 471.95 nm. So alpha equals 471.6 nm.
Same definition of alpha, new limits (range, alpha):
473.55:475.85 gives 475.3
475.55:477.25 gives 476.6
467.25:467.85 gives 467.8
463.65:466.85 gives 466.5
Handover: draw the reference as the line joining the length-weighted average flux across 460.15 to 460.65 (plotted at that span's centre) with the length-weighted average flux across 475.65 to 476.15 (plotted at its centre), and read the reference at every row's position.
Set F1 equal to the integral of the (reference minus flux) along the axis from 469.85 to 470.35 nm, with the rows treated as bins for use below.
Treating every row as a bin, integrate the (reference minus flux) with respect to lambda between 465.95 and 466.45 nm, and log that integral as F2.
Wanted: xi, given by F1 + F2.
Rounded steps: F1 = -0.13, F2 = -0.1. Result -0.2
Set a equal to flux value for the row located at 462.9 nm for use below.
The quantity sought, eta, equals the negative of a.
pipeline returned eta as -6.78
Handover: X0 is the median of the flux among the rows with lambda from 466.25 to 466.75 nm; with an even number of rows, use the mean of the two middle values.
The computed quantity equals 7.1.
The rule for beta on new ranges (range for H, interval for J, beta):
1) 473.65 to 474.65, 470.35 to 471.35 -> 6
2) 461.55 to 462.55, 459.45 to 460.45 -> 1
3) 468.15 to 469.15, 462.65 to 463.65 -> 7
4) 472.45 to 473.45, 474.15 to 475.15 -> 5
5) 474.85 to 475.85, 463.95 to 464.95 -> -1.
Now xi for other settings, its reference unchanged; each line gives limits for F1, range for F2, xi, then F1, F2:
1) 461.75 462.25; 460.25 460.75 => 0.3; 0.29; 0.0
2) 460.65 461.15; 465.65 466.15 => -0.3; -0.64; 0.3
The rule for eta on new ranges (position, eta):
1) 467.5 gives -6.78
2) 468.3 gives -7.19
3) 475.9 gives -6.37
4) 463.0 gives -6.96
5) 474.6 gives -6.47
